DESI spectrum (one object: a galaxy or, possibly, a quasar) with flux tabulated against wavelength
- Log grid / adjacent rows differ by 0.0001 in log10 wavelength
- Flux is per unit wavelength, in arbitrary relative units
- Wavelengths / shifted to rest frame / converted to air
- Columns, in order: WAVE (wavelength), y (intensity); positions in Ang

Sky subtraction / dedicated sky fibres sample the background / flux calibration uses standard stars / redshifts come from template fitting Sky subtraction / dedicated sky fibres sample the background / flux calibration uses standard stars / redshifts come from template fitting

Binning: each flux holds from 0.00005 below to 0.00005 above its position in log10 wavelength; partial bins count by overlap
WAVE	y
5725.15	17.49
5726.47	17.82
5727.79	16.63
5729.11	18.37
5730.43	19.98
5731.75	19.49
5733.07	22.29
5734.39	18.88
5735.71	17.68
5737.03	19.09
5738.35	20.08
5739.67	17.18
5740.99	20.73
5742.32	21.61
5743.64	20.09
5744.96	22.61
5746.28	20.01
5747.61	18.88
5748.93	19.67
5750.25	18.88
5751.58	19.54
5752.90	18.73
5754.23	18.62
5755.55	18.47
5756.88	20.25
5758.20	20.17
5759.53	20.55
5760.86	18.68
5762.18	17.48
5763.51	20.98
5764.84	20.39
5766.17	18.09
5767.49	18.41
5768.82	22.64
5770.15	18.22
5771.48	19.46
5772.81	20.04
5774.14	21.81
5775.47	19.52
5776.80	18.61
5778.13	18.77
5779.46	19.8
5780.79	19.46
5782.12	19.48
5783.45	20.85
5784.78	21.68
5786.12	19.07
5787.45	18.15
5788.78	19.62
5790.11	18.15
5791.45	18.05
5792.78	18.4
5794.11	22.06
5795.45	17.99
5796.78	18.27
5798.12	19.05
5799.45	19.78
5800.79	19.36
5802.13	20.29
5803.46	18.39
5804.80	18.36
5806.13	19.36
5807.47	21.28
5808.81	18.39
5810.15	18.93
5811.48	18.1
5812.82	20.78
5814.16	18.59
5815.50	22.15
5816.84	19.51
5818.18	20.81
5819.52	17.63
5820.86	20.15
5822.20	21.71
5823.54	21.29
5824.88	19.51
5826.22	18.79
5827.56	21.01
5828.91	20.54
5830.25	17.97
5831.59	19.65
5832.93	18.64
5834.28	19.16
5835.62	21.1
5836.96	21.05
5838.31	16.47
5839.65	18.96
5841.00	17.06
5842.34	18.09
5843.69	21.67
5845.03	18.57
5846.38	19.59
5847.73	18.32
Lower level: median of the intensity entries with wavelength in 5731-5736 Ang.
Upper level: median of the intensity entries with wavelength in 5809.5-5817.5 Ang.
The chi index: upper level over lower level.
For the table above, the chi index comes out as 1.00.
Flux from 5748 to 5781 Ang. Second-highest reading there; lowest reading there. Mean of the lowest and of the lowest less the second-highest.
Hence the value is 6.6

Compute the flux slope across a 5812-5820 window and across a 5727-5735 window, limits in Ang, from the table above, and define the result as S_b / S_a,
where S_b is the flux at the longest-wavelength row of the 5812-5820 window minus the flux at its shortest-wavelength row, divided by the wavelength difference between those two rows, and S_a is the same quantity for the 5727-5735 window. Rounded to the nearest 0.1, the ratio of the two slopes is -1.4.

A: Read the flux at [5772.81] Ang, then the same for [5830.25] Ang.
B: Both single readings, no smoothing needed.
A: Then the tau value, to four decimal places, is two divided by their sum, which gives 0.0526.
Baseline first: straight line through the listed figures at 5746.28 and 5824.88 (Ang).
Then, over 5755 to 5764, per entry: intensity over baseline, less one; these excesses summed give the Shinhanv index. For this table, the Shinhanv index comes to -0.15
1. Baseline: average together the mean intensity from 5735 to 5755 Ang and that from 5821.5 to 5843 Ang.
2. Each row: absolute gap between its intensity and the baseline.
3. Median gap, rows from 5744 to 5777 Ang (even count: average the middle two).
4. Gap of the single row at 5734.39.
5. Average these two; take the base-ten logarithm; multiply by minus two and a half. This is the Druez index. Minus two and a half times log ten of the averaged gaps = 0.31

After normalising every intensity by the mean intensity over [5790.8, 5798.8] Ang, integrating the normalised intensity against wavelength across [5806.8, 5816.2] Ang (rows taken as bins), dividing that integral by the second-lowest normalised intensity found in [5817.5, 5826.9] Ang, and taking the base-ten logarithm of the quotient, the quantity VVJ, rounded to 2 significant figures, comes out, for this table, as 0.99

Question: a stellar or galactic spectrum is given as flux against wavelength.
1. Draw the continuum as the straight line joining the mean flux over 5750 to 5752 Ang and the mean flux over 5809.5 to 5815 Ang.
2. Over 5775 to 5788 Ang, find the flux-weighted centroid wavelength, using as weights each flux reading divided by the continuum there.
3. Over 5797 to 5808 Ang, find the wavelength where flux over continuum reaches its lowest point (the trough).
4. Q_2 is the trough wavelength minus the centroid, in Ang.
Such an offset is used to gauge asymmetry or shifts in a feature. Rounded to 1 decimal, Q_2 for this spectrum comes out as 23.3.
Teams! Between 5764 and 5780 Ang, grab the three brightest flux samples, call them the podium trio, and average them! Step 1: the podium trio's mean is 21.6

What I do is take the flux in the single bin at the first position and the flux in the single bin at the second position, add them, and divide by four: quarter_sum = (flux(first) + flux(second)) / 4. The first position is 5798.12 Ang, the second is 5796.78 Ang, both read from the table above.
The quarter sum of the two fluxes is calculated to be 9.3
